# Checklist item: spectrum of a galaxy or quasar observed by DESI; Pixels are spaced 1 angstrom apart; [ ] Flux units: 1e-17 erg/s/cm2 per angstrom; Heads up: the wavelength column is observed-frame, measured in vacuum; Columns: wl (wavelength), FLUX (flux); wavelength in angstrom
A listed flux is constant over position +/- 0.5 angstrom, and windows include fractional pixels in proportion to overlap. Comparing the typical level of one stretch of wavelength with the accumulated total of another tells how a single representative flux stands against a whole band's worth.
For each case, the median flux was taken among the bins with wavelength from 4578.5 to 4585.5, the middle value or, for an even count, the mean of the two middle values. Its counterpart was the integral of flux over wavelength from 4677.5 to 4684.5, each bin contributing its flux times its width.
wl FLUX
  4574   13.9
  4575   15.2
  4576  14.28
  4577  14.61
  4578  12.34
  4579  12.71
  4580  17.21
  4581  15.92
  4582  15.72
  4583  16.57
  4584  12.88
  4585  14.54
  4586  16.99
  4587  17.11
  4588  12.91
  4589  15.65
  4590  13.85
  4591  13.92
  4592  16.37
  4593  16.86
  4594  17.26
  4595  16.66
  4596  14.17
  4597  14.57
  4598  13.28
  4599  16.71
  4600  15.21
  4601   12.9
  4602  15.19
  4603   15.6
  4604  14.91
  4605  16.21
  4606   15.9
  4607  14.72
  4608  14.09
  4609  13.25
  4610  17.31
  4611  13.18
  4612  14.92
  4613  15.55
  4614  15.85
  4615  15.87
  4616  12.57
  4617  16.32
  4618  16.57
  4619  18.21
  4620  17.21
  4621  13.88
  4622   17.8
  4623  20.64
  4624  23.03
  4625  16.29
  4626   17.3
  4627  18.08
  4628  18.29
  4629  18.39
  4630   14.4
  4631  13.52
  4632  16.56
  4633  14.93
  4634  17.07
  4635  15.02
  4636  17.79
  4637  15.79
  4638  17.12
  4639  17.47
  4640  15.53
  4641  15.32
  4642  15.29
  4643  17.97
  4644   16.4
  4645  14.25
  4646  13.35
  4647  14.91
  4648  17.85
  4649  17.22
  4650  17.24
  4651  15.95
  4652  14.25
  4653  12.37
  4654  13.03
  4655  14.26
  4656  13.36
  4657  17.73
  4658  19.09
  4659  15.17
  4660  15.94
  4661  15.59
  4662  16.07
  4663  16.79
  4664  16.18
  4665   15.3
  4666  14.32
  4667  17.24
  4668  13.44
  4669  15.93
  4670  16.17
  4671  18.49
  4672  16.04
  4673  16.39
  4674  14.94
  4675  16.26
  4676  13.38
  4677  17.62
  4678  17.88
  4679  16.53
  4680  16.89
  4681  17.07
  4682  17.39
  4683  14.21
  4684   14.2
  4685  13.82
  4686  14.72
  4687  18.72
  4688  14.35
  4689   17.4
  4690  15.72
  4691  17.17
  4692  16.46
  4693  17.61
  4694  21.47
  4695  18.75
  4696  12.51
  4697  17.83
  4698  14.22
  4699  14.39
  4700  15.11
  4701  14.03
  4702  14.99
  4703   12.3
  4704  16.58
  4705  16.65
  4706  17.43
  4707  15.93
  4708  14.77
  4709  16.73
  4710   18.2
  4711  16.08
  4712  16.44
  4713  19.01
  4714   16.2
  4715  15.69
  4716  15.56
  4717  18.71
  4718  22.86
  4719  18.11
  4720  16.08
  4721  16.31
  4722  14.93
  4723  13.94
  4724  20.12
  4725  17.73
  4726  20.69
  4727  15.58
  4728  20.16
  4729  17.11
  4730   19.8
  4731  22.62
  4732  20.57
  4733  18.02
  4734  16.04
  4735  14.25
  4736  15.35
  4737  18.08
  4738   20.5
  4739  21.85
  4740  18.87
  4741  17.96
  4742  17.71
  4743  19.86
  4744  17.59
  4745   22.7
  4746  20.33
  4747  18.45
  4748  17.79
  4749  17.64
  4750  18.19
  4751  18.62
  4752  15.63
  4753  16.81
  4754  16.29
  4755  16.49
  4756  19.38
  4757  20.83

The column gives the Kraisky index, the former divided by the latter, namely 0.138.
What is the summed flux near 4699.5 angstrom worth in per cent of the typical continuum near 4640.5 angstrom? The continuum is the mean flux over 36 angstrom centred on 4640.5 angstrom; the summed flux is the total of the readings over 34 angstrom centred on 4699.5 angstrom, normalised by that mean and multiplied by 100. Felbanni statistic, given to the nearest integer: 3344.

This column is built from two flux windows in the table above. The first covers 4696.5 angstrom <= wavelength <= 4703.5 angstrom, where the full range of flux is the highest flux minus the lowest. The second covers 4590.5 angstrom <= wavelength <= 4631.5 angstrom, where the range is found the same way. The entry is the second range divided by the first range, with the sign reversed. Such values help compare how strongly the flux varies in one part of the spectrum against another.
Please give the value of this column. -1.9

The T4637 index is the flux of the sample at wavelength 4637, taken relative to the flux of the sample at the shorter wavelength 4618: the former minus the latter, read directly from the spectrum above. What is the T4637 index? -0.8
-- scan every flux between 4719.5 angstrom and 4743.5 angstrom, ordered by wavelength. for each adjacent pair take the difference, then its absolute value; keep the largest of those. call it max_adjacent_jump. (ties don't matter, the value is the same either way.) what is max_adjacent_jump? 6.2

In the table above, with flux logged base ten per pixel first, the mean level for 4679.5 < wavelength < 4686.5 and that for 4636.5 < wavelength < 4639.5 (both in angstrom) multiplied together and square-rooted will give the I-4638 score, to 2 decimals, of 1.21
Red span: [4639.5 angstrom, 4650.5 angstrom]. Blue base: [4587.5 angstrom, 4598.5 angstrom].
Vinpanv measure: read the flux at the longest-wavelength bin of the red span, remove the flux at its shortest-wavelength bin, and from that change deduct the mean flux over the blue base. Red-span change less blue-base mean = -13.3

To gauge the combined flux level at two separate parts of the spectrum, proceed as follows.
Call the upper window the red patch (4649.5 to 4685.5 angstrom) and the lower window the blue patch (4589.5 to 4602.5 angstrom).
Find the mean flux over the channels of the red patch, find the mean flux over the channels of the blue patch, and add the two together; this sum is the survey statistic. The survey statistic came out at 30.9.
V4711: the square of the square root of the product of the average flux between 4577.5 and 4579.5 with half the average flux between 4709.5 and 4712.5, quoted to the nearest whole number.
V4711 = 106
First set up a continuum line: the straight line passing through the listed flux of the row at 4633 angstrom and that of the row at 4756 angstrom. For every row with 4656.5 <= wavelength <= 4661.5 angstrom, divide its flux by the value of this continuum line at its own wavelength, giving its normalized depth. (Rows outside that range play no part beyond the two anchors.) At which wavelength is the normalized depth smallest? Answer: 4659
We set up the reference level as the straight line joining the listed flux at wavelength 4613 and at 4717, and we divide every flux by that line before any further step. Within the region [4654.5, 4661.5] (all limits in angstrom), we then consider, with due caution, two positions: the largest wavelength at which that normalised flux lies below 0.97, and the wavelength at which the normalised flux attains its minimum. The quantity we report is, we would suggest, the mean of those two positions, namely 4658.5 angstrom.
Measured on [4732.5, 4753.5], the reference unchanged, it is 4744.0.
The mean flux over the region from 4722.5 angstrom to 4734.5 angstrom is 18.5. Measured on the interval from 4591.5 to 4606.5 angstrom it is 15.5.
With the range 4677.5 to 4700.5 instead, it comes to 16.3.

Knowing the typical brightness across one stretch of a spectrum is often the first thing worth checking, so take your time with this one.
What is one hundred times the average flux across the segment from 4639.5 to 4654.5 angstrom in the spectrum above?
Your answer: 1540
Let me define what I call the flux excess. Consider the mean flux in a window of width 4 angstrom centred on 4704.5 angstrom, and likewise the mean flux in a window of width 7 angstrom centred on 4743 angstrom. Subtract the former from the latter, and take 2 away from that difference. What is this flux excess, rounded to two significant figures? 1.5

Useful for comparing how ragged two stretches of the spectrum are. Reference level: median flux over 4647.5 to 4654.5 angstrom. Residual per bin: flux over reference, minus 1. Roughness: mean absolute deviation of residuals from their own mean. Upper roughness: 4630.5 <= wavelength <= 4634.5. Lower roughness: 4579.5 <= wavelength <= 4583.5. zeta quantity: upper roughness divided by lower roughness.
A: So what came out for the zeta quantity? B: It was 2.42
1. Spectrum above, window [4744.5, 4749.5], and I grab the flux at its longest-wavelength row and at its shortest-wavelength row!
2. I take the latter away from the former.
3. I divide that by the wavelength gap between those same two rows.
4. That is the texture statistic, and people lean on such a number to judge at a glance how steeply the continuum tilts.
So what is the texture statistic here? -1.3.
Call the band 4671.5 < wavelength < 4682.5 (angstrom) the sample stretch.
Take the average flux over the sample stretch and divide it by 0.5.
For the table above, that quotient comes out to 32.8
